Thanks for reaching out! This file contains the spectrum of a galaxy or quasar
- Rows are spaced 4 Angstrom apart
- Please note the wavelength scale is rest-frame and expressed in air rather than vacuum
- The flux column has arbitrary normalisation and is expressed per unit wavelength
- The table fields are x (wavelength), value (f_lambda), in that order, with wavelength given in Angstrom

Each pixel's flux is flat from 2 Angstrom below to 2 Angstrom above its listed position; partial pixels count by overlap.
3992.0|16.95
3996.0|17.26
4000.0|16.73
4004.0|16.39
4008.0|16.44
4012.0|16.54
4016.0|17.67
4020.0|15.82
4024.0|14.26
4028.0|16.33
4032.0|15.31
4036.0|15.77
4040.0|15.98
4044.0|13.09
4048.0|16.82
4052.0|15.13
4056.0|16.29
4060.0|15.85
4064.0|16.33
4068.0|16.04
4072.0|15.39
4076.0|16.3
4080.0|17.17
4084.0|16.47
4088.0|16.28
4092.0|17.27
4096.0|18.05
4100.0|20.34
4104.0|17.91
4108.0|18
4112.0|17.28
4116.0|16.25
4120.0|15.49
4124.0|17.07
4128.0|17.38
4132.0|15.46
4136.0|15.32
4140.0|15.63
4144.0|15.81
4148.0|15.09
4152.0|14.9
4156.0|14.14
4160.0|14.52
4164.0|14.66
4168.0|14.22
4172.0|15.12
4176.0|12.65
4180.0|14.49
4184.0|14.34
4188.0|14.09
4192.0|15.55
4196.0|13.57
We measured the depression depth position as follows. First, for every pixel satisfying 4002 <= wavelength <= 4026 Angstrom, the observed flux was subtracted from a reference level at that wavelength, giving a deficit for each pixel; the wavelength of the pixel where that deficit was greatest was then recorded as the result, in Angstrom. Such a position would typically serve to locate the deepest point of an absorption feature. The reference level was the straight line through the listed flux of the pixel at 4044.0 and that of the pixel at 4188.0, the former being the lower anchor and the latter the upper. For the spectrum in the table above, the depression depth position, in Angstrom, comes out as 4024.0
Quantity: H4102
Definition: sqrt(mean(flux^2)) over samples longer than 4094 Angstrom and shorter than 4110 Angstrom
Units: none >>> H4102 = 18.6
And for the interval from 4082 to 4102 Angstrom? 17.7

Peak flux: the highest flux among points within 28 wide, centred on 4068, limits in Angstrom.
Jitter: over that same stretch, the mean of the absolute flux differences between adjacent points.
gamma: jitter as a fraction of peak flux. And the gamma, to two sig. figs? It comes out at 0.035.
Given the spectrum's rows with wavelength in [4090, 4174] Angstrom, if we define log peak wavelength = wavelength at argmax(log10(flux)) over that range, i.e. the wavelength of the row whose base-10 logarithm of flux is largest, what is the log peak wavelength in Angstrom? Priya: 4100.0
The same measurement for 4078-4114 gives 4100.0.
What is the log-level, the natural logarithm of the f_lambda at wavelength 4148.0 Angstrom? 2.71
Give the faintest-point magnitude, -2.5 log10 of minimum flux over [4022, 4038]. -2.89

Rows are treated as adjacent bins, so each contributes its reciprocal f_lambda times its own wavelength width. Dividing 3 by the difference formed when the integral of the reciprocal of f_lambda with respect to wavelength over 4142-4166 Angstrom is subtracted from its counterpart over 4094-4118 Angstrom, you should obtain -11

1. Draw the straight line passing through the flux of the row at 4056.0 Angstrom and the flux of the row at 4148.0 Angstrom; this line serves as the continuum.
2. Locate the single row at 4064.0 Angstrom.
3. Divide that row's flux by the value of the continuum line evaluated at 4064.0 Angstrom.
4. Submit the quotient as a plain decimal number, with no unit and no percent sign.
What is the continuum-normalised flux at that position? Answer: 1.01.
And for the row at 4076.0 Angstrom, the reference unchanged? 1.02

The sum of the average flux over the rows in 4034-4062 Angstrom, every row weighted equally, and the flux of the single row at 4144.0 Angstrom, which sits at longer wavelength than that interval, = 31.4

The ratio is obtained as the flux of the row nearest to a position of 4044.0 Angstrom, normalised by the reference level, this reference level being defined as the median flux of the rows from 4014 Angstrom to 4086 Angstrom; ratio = 0.82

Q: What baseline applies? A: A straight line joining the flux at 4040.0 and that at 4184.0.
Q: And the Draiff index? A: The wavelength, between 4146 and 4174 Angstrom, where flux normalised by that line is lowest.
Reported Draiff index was 4156.0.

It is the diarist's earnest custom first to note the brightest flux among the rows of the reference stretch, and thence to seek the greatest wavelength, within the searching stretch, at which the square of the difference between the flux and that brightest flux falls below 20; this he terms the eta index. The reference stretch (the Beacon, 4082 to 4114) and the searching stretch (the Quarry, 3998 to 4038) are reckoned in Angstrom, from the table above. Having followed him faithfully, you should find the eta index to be 4028.0 Angstrom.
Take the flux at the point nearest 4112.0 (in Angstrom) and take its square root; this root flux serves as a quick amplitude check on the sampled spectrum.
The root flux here 4.16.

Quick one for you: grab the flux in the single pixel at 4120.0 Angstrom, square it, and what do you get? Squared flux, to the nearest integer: 240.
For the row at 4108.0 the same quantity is 324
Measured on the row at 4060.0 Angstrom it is 251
